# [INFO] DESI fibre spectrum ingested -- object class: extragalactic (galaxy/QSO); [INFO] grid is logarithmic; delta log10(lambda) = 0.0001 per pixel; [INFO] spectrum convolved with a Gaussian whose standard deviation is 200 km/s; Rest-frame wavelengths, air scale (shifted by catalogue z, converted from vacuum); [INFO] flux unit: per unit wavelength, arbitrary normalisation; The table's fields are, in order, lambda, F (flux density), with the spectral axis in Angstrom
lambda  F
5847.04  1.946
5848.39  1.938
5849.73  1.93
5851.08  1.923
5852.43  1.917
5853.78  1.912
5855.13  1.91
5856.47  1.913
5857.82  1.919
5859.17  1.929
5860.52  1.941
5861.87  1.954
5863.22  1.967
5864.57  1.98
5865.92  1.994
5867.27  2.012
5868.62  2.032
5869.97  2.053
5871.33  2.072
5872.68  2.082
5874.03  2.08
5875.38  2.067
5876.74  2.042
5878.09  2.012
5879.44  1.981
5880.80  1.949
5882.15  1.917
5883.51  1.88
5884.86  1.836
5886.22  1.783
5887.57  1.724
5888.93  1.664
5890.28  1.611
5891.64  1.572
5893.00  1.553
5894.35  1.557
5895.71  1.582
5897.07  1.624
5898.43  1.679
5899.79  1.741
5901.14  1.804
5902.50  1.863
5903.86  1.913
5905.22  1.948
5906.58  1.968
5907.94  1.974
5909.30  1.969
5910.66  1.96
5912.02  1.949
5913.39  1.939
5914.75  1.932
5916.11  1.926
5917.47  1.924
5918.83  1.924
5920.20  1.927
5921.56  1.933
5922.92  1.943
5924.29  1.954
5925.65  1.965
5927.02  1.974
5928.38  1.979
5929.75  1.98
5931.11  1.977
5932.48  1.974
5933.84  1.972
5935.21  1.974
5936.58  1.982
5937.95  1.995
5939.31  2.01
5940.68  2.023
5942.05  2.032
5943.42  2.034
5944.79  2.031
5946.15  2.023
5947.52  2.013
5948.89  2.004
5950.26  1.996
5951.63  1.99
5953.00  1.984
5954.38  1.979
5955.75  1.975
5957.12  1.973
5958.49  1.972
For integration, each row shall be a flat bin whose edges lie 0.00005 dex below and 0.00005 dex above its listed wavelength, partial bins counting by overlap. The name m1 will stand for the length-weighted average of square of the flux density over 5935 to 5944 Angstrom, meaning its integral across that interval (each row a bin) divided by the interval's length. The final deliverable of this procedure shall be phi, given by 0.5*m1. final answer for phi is 2.02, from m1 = 4.03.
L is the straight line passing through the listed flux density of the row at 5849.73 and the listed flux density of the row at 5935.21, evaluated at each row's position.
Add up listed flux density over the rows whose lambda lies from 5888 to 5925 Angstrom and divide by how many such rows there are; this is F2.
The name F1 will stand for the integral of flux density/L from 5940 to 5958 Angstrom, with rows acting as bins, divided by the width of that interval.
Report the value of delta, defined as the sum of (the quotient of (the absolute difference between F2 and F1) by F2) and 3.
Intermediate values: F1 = 1.01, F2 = 1.83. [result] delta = 3.45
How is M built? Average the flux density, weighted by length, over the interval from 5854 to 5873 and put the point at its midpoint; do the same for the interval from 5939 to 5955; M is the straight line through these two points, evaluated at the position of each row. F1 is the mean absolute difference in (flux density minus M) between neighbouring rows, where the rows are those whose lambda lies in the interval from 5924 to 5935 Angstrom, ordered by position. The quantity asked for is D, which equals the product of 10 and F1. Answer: 0.05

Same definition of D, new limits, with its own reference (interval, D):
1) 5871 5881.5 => 0.21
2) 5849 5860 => 0.06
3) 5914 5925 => 0.05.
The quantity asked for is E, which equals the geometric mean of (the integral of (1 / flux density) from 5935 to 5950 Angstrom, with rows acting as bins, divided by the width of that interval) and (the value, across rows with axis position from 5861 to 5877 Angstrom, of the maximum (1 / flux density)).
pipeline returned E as 0.504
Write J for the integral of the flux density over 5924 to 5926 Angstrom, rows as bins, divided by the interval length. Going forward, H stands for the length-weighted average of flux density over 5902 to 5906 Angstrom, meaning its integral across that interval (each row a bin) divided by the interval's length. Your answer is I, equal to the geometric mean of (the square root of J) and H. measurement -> 1.64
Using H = 1.91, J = 1.96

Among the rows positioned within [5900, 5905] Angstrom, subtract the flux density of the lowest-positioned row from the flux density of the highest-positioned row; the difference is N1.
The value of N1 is 0.11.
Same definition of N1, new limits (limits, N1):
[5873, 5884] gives -0.20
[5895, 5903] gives 0.28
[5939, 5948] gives 0.00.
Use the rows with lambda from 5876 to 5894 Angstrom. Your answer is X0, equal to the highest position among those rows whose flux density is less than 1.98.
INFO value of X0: 5893.00 Angstrom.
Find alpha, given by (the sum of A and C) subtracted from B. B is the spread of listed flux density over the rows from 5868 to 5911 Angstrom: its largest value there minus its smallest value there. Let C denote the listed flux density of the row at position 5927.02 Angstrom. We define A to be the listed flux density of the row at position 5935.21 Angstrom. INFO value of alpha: -3.42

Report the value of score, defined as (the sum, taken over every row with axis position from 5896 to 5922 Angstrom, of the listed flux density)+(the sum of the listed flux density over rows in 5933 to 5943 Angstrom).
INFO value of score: 50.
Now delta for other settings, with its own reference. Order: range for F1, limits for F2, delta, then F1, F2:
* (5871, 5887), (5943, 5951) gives 3.50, 1.01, 2.02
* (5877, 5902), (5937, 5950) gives 3.55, 0.90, 2.02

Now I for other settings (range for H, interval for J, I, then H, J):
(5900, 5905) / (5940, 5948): 1.63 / 1.86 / 2.03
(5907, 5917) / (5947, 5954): 1.66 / 1.95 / 1.99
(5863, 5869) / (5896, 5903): 1.62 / 2.00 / 1.73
